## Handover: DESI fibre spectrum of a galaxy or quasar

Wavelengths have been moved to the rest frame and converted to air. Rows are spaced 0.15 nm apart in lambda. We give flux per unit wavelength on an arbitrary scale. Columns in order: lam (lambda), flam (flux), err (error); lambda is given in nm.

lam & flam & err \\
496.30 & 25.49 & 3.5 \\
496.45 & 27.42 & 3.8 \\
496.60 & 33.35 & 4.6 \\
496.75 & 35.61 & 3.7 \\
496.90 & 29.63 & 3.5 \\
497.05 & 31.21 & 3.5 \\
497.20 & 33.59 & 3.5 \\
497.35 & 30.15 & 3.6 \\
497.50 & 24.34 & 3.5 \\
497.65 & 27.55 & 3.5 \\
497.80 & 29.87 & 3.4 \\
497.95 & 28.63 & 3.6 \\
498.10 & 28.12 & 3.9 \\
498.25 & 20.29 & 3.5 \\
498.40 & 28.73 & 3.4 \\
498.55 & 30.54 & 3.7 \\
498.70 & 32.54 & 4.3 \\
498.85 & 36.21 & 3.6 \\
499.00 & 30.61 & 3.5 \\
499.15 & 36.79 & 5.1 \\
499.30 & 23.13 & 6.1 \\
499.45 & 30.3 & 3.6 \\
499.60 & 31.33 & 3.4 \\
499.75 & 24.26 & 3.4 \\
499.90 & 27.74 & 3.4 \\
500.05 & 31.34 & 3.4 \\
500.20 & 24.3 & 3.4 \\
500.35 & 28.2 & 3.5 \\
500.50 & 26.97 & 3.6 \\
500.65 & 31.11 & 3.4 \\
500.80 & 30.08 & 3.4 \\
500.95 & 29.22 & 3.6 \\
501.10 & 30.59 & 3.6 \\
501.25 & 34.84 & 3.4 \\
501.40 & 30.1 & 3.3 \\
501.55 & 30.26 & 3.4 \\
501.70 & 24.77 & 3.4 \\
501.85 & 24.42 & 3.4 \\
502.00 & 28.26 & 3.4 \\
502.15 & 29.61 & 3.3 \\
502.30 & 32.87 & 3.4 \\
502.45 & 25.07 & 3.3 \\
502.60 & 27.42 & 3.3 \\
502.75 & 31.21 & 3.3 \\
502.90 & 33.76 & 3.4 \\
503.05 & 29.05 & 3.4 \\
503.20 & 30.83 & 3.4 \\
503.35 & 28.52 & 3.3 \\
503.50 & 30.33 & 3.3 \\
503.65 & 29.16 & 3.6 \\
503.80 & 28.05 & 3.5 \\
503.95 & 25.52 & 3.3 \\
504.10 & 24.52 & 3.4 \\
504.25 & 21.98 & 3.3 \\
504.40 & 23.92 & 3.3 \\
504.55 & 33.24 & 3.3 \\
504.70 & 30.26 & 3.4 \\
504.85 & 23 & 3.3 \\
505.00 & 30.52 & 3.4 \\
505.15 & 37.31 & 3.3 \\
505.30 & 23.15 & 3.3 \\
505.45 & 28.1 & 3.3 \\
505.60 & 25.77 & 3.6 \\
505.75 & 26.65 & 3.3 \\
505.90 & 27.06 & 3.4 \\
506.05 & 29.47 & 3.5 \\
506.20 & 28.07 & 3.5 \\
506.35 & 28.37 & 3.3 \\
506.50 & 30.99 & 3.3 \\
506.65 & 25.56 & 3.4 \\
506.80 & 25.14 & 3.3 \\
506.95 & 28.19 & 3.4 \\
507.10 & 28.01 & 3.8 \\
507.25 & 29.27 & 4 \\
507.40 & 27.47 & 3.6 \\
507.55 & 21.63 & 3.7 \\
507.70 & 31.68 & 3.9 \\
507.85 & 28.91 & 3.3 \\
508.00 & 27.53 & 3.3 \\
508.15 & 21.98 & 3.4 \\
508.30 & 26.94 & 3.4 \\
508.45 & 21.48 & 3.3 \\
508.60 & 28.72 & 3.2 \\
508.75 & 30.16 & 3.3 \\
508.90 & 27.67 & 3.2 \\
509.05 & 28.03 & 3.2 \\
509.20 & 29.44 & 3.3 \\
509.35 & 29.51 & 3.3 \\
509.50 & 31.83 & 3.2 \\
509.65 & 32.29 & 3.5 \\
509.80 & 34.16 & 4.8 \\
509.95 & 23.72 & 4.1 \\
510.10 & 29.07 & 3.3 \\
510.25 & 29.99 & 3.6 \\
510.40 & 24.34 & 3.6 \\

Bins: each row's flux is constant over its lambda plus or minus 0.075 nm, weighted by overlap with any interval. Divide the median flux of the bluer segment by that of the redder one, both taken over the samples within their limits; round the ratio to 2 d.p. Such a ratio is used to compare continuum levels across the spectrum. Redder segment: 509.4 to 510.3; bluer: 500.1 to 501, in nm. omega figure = 0.93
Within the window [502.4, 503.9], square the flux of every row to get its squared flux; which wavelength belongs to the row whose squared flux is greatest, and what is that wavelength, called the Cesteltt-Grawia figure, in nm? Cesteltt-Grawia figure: 502.90 nm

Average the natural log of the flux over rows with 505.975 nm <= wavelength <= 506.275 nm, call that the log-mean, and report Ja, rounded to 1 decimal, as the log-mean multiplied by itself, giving 11.3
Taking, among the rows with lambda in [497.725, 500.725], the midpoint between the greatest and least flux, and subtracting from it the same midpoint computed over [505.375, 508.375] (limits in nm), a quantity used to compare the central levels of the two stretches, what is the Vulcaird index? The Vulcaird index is 1.9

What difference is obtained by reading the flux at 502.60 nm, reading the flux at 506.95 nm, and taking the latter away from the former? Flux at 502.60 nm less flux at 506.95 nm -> -1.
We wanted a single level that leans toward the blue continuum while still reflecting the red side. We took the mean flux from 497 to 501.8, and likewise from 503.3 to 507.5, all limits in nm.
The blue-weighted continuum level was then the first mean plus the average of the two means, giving 57.8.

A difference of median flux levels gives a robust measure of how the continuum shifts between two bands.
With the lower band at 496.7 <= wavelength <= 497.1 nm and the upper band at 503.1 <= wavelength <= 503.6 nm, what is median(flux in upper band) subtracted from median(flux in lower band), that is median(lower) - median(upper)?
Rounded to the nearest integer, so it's 1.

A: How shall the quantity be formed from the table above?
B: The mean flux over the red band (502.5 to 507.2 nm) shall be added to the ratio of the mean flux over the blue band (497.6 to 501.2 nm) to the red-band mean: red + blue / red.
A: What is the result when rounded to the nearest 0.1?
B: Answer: 29.2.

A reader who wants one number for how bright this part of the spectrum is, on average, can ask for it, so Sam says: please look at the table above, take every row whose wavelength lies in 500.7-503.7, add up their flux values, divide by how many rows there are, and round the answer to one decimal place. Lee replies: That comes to 29.5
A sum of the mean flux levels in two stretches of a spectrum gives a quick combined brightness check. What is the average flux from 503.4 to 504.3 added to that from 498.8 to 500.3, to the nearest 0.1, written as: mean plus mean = 56.2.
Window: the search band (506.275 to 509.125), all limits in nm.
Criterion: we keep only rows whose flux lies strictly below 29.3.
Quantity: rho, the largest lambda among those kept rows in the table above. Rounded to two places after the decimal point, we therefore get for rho 509.05 nm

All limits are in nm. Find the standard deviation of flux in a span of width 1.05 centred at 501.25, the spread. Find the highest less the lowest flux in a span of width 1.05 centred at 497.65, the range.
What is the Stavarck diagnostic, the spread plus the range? 12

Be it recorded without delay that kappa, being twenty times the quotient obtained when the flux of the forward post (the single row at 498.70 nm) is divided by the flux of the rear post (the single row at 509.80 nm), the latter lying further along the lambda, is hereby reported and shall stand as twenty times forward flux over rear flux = 19.1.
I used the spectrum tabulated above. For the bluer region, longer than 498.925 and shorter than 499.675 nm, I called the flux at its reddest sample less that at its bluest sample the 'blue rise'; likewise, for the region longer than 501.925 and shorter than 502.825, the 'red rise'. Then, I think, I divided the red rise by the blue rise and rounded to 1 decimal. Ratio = 4.1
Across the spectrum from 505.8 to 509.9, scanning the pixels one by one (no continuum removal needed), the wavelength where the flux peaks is 509.80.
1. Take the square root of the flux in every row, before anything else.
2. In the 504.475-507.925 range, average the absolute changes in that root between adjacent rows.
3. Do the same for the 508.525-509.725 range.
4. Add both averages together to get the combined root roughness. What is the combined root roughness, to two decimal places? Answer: 0.48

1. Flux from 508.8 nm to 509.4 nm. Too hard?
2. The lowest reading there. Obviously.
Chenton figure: 27.67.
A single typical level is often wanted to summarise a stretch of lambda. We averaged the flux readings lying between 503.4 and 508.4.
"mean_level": 27.5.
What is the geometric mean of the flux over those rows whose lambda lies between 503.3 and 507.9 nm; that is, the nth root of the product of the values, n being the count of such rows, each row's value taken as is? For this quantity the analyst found 27.5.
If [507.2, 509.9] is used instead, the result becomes 28.0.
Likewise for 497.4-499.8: 28.6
